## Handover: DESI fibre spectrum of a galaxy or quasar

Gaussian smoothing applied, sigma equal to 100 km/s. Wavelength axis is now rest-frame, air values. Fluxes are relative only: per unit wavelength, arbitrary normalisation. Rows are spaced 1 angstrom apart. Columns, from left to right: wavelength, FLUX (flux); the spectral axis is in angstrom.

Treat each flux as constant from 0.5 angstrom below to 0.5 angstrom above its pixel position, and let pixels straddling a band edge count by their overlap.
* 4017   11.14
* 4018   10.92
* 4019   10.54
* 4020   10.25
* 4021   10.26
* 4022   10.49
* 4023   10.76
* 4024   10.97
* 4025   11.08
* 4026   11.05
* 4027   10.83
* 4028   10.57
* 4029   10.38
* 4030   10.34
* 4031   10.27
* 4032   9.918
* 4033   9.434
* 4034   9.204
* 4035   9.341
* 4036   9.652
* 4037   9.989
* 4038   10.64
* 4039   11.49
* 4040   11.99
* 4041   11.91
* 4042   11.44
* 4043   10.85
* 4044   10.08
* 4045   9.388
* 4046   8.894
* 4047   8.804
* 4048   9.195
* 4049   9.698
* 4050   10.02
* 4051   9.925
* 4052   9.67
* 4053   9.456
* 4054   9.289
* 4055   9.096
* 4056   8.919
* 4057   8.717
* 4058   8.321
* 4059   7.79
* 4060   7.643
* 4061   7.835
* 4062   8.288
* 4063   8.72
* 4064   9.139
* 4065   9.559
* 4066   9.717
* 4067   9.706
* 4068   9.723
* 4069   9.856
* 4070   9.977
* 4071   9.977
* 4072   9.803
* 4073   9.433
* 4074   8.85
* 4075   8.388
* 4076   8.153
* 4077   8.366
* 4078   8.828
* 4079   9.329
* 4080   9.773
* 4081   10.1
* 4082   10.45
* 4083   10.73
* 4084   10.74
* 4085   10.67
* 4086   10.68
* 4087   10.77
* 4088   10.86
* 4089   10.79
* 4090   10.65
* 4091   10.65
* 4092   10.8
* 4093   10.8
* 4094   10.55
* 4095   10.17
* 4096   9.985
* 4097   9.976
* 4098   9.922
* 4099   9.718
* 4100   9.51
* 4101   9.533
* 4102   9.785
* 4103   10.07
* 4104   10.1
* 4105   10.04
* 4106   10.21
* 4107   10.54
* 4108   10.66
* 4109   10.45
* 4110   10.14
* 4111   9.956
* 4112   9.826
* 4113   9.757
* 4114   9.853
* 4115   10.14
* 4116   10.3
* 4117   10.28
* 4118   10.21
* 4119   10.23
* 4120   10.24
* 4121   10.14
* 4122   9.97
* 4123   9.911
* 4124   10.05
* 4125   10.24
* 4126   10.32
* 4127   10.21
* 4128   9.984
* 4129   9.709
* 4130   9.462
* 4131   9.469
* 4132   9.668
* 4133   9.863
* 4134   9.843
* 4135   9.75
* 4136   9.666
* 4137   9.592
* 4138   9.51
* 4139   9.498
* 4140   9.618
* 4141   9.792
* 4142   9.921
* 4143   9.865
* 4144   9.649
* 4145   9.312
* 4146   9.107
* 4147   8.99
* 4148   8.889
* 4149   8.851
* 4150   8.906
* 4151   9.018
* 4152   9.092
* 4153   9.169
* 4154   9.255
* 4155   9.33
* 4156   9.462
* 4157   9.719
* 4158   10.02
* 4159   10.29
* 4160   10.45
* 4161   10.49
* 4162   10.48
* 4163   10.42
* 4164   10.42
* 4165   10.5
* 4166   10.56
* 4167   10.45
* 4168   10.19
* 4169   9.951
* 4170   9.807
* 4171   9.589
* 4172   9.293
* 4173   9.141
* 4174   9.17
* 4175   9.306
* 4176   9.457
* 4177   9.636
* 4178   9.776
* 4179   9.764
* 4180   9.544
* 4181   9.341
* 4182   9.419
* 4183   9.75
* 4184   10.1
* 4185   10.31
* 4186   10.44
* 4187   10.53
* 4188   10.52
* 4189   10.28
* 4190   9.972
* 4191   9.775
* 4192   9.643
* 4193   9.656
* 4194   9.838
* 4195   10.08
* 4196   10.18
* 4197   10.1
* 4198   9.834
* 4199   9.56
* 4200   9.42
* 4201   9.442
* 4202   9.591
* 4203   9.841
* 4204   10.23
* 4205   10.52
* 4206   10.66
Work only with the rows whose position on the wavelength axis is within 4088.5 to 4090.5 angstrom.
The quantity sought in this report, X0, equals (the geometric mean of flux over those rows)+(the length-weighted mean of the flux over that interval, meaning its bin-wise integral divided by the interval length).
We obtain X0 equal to 21.4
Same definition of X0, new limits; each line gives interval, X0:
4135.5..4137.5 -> 19.3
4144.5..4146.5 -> 18.4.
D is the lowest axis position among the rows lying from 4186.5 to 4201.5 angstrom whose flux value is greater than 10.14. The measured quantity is 4187 angstrom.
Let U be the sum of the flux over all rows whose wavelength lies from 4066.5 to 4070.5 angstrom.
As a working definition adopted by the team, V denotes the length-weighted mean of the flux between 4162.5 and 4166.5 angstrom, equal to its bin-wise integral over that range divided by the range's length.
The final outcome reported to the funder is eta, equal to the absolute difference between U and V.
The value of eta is 28.8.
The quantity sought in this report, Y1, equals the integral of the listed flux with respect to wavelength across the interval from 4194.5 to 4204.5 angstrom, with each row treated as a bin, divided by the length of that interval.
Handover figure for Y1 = 9.8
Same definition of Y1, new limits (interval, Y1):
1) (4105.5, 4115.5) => 10.2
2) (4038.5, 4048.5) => 10.4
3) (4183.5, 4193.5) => 10.1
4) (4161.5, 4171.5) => 10.2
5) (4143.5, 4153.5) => 9.1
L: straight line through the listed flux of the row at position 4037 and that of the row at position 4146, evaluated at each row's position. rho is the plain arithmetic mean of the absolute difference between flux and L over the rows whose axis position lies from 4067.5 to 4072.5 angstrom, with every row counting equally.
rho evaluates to 0.2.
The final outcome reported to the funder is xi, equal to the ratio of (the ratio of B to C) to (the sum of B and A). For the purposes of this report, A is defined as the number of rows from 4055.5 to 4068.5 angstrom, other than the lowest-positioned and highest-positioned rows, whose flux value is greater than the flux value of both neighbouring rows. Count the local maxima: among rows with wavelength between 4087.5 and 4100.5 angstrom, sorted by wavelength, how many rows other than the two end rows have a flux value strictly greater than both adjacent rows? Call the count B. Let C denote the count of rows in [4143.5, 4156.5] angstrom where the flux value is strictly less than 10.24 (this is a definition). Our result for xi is 0.000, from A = 1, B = 0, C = 13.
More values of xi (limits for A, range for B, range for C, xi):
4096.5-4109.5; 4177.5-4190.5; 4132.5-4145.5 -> 0.026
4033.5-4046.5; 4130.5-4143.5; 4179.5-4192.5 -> 0.083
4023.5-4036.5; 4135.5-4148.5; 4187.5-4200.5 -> 0.045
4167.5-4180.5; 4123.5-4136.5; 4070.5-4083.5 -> 0.061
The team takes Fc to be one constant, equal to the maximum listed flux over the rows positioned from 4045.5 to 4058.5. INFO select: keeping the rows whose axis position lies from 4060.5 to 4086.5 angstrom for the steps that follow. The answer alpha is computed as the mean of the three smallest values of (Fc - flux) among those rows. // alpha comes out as -0.70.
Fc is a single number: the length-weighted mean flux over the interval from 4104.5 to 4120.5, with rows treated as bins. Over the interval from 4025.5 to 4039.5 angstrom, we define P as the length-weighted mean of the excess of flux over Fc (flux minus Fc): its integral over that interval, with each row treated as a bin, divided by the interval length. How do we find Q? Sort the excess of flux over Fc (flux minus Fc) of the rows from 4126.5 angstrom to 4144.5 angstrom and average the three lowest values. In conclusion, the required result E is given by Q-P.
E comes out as -0.7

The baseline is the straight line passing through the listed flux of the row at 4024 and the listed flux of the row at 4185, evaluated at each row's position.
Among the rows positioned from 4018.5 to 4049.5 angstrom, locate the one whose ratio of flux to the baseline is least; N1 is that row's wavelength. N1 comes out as 4047 angstrom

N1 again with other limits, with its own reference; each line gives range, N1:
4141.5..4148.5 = 4148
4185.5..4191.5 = 4191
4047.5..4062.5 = 4060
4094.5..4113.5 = 4100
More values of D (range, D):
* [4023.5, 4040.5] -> 4024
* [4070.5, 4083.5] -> 4082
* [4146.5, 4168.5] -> 4159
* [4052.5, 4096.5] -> 4082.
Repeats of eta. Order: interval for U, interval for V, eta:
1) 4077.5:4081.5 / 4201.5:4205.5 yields 28.0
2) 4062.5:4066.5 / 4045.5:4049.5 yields 28.0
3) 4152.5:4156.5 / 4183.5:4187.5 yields 26.9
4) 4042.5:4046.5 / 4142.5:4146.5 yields 29.7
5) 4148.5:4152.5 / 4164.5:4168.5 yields 25.4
